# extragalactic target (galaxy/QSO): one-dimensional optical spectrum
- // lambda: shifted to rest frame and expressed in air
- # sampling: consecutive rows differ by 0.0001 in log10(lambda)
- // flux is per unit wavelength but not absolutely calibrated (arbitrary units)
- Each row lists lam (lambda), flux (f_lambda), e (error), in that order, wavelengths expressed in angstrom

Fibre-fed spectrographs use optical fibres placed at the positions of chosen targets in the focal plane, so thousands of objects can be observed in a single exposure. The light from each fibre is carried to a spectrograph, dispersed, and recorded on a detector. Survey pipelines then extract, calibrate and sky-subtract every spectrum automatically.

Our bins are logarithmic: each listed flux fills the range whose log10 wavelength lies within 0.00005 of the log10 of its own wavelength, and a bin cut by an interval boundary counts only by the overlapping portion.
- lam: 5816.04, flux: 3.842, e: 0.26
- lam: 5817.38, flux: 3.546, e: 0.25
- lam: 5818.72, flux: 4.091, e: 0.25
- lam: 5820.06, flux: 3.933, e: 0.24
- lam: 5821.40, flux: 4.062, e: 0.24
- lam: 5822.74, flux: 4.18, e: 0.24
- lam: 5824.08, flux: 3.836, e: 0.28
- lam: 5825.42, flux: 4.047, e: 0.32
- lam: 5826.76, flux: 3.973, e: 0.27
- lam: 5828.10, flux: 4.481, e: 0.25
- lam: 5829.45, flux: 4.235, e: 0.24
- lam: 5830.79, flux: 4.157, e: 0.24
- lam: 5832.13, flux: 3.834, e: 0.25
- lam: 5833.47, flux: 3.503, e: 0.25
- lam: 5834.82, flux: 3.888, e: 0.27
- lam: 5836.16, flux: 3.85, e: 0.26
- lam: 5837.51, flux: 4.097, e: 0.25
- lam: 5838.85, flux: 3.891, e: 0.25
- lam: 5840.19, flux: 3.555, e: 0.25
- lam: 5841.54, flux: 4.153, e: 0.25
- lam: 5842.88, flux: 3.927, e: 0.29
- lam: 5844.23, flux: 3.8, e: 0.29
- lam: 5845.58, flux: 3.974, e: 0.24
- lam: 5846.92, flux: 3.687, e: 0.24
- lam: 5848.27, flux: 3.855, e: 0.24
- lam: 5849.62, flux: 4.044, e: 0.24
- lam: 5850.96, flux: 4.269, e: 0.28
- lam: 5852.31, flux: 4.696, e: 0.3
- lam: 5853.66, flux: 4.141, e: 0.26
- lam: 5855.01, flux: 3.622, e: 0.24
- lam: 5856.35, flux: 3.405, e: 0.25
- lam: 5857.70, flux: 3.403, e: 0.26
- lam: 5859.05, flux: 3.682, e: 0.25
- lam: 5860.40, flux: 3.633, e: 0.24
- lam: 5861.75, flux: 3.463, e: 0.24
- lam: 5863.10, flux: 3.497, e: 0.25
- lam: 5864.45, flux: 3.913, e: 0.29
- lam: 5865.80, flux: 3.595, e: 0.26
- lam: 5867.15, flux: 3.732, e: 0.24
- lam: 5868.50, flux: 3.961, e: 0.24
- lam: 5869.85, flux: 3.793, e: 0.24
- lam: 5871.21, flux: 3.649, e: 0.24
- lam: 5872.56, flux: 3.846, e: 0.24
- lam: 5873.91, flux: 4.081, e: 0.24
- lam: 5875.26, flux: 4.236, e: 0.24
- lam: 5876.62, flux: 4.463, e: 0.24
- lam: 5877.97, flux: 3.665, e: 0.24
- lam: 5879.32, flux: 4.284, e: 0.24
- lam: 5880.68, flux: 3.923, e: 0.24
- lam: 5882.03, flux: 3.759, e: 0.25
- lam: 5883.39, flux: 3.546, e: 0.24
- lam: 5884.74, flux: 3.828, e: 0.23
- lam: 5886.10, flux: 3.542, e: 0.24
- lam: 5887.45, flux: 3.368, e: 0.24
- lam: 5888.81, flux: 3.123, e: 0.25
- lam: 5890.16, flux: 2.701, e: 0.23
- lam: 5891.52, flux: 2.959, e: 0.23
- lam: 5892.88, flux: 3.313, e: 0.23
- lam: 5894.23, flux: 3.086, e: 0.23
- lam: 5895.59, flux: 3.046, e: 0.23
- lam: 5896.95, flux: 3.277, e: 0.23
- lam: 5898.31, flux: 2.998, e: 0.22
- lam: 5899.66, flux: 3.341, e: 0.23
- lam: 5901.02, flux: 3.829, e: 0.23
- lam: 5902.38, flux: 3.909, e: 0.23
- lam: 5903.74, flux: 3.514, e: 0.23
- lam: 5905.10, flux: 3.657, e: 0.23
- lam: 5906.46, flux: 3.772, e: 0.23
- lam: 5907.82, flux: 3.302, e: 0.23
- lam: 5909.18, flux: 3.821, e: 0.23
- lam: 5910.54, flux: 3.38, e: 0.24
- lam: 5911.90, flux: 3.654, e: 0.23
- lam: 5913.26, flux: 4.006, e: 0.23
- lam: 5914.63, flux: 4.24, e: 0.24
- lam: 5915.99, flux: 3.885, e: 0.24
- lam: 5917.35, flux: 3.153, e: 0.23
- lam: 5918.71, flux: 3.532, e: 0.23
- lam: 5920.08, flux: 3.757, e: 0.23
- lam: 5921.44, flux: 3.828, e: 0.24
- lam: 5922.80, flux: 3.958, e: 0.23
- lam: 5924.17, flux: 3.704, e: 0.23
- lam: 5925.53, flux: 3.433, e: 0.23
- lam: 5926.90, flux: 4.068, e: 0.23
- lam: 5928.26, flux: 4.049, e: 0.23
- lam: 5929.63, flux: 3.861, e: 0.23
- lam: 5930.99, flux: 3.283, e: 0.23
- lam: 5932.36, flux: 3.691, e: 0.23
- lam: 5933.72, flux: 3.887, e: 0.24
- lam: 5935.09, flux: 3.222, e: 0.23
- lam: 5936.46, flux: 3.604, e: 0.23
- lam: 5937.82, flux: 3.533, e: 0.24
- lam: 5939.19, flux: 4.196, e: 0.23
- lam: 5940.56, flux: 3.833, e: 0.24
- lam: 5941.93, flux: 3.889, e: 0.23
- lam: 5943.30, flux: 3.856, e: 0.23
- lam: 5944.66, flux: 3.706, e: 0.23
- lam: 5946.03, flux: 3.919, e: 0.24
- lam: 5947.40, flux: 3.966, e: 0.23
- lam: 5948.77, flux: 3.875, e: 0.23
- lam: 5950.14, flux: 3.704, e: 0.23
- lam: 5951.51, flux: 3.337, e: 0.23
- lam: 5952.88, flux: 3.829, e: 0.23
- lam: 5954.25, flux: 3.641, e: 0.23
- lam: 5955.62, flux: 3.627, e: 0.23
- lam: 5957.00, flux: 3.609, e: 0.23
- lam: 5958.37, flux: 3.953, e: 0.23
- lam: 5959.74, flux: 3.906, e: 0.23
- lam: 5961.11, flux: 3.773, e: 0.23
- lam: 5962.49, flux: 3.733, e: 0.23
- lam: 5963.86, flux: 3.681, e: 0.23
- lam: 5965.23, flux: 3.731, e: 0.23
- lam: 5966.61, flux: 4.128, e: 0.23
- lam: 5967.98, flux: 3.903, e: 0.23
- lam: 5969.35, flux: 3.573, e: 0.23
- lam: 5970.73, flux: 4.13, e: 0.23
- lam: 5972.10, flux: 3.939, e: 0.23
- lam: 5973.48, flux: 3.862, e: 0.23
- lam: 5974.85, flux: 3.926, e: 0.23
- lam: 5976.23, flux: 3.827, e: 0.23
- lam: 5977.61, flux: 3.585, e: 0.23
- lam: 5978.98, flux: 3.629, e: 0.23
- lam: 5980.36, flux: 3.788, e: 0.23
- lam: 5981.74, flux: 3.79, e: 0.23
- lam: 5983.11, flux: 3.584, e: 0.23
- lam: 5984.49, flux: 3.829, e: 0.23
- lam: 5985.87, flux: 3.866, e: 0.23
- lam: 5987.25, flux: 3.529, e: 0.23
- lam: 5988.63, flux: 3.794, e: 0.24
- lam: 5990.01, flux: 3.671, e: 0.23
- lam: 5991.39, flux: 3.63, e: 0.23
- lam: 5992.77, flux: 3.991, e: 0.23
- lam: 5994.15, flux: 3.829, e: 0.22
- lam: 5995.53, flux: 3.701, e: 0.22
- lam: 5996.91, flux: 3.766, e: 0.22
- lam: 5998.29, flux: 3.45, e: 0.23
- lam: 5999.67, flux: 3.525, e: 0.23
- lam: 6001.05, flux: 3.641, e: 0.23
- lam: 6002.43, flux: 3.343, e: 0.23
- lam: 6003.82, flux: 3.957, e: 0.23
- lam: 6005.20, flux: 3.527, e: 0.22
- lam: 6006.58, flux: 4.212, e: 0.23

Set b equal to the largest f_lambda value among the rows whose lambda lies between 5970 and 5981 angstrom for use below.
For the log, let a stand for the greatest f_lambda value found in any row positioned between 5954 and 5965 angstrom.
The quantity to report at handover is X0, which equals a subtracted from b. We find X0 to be 0.18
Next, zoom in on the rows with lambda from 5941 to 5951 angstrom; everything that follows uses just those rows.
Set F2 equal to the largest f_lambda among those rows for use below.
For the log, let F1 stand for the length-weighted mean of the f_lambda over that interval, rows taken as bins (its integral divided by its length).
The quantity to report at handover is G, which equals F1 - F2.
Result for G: -0.13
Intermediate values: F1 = 3.84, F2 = 3.966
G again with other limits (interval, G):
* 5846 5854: -0.59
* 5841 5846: -0.20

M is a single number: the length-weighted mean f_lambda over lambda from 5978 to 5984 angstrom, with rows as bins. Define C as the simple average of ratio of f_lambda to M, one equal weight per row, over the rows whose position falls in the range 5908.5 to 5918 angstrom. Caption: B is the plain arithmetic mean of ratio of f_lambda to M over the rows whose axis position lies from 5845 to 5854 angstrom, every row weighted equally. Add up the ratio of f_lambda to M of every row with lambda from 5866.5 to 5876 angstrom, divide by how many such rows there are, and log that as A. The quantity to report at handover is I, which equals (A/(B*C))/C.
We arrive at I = 0.94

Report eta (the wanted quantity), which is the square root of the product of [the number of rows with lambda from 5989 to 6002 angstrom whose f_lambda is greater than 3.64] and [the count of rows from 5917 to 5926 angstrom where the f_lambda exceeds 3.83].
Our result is 2.4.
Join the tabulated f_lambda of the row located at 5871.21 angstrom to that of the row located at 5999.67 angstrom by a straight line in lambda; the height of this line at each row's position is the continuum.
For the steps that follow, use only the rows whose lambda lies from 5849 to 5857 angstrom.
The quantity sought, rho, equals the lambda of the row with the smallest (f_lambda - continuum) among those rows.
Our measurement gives 5856.35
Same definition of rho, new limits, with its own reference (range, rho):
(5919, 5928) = 5925.53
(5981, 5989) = 5987.25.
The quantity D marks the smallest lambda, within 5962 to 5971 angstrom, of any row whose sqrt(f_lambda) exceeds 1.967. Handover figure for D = 5966.61 angstrom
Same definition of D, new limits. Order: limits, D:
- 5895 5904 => 5902.38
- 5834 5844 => 5834.82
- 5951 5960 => 5958.37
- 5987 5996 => 5992.77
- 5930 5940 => 5933.72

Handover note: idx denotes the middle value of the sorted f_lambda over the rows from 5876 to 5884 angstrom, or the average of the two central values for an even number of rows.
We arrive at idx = 3.84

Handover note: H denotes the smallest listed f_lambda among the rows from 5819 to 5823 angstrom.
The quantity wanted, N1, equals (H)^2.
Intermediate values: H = 3.933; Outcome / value 15.5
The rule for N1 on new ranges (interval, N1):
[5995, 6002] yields 11.9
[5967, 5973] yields 12.8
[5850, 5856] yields 13.1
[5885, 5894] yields 7.3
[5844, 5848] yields 13.6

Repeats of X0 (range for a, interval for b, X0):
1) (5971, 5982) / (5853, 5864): 0.20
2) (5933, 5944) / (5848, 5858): 0.50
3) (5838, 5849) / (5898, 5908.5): -0.24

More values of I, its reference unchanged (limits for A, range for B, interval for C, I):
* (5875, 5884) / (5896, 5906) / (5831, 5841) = 1.08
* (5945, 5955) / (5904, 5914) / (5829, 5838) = 0.91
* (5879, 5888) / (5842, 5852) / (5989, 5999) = 0.94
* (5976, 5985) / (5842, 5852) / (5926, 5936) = 0.93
